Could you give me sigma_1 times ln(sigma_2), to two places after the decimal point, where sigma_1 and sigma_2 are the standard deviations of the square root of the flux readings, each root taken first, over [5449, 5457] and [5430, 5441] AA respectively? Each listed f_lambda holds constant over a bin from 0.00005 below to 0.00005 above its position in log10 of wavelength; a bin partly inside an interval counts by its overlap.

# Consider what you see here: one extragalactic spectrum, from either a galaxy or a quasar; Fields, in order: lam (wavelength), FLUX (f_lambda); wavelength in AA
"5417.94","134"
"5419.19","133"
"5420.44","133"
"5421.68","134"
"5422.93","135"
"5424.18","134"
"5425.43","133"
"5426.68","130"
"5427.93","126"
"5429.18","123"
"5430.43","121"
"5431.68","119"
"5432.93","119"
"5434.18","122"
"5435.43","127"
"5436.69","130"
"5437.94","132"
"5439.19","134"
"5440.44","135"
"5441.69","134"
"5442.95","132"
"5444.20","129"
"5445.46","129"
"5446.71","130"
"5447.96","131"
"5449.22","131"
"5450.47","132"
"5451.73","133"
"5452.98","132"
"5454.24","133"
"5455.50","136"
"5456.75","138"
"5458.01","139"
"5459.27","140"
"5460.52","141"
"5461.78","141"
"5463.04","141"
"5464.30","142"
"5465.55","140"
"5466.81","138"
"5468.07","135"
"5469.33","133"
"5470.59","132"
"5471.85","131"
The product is -0.13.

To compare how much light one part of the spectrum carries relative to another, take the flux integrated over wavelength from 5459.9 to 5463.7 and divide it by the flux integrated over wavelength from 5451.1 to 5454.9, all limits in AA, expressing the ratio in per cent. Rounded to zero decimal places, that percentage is 106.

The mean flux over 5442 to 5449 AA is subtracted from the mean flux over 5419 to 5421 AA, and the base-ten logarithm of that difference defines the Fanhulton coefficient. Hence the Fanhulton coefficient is 0.4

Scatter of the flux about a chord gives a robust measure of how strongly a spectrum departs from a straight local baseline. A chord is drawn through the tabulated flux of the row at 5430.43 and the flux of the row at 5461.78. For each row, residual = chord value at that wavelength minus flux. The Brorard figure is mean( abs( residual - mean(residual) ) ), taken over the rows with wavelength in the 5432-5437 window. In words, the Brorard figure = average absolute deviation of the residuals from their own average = 3.2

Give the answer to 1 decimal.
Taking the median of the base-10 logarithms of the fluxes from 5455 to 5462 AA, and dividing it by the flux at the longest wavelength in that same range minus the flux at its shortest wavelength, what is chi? 0.4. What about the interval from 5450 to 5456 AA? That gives 0.5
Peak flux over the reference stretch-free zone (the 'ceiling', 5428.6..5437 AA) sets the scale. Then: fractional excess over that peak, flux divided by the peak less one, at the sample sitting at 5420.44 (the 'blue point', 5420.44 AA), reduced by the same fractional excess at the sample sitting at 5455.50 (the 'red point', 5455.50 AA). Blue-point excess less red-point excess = -0.02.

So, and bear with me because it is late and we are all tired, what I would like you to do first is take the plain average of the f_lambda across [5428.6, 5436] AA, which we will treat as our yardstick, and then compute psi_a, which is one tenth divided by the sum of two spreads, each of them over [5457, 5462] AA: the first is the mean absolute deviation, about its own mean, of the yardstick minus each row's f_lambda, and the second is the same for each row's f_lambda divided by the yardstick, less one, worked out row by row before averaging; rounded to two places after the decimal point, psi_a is 0.13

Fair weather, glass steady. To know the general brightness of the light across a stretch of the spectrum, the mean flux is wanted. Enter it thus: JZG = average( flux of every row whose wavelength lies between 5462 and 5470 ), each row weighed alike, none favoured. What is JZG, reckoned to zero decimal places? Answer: 138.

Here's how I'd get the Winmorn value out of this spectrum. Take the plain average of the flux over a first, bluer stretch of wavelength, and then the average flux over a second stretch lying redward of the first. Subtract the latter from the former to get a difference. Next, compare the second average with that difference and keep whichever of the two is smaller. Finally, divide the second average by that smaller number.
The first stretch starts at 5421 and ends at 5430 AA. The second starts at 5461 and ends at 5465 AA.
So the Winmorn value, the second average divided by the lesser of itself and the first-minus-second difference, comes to -13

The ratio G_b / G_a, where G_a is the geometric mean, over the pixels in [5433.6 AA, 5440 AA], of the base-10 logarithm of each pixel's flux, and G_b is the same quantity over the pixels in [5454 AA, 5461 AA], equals 1.014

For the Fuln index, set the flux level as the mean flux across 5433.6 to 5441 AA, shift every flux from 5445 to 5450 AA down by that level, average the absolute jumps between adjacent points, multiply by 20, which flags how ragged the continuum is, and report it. 13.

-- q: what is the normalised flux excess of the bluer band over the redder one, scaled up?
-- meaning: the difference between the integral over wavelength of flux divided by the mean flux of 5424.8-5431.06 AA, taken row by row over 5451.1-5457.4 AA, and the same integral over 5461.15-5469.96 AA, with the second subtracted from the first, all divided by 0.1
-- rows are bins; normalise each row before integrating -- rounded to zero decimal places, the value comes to -30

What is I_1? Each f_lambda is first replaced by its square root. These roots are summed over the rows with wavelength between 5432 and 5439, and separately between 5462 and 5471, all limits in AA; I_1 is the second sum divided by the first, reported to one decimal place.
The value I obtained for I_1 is 1.5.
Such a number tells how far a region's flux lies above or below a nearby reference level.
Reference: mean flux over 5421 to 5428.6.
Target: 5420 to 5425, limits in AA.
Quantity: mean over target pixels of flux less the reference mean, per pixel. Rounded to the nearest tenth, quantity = 2.0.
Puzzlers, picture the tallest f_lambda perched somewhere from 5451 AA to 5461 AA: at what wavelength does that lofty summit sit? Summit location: 5460.52 AA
